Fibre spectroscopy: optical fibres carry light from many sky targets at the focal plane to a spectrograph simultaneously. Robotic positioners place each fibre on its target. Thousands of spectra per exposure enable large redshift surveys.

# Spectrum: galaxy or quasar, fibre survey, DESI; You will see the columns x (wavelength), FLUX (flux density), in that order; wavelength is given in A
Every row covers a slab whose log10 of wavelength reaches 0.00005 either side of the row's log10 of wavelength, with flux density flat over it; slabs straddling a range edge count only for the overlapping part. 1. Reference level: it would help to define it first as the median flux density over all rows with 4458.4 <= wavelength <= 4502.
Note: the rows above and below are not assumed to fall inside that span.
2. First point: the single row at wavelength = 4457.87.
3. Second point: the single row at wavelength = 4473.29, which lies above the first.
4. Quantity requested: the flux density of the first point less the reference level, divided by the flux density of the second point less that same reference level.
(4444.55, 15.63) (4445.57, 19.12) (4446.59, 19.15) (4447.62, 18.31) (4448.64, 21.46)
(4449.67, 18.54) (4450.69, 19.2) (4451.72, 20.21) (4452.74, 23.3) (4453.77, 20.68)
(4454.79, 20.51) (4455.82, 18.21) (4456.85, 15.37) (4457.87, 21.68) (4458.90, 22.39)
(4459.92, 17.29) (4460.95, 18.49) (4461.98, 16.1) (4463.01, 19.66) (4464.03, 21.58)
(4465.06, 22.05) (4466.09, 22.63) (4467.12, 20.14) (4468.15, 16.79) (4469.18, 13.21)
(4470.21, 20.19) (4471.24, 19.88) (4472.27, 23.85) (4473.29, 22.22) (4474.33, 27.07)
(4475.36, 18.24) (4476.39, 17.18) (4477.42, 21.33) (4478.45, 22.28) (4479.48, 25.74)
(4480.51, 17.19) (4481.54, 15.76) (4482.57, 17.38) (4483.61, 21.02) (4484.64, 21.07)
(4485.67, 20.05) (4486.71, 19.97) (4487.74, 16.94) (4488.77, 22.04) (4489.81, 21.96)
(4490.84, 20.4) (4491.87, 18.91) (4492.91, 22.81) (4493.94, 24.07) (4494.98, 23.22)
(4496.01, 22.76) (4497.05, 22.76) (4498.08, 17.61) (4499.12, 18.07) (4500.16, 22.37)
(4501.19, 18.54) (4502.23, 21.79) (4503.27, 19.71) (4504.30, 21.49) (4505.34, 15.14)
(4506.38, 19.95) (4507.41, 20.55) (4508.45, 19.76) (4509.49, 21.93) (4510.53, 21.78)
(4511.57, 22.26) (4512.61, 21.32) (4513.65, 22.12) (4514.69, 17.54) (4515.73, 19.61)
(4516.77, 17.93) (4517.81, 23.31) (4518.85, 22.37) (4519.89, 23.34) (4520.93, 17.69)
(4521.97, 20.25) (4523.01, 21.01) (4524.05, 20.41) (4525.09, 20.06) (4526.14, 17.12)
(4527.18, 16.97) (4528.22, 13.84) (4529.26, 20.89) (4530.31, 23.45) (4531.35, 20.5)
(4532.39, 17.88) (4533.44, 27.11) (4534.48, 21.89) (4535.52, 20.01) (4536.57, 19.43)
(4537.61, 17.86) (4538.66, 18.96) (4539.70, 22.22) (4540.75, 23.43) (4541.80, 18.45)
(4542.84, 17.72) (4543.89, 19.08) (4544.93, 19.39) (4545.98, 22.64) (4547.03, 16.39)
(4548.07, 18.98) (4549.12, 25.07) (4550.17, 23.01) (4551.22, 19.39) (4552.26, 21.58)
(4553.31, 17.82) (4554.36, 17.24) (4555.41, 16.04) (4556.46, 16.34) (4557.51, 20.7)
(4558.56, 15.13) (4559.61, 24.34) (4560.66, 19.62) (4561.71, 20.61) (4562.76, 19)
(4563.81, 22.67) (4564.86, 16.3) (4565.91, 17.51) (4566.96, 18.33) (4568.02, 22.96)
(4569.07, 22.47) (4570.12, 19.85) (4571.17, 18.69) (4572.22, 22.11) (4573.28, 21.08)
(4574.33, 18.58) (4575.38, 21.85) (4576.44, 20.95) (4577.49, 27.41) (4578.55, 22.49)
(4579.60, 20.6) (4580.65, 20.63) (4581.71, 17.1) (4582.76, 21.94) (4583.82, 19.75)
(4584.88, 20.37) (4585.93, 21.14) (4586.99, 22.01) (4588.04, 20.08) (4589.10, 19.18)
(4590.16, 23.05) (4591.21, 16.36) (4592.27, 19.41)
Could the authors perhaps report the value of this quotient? 0.7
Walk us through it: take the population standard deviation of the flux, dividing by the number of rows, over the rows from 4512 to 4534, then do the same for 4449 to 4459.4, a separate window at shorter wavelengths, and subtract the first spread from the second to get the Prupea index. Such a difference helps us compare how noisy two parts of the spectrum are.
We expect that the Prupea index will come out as -0.69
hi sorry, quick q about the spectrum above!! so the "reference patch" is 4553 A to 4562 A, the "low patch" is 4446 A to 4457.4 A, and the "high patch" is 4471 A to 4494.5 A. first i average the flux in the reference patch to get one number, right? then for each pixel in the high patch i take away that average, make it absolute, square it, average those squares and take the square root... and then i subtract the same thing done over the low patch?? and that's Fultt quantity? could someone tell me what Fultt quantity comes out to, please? 1.4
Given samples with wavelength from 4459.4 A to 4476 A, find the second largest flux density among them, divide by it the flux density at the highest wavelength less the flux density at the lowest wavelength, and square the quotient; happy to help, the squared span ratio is 0.0016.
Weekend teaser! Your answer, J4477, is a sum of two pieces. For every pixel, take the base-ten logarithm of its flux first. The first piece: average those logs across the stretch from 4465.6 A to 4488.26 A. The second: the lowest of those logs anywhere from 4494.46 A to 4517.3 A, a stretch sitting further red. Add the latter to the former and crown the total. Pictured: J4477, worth 2.476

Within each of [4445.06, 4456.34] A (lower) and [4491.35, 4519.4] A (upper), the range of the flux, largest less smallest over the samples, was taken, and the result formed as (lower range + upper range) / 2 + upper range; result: 15.9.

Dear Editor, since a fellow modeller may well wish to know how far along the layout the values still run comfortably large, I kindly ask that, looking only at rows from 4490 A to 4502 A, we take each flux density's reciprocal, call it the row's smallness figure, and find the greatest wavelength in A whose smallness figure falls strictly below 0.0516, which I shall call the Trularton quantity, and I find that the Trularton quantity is 4500.16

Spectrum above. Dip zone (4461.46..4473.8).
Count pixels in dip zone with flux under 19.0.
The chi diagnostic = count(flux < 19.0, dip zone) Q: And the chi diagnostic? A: 3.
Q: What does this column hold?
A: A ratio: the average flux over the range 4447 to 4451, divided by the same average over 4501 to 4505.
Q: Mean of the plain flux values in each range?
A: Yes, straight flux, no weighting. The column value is 0.95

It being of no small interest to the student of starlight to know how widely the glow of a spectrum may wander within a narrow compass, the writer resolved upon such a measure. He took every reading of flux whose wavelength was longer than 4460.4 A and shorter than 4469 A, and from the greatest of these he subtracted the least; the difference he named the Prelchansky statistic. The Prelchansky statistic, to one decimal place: 6.5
